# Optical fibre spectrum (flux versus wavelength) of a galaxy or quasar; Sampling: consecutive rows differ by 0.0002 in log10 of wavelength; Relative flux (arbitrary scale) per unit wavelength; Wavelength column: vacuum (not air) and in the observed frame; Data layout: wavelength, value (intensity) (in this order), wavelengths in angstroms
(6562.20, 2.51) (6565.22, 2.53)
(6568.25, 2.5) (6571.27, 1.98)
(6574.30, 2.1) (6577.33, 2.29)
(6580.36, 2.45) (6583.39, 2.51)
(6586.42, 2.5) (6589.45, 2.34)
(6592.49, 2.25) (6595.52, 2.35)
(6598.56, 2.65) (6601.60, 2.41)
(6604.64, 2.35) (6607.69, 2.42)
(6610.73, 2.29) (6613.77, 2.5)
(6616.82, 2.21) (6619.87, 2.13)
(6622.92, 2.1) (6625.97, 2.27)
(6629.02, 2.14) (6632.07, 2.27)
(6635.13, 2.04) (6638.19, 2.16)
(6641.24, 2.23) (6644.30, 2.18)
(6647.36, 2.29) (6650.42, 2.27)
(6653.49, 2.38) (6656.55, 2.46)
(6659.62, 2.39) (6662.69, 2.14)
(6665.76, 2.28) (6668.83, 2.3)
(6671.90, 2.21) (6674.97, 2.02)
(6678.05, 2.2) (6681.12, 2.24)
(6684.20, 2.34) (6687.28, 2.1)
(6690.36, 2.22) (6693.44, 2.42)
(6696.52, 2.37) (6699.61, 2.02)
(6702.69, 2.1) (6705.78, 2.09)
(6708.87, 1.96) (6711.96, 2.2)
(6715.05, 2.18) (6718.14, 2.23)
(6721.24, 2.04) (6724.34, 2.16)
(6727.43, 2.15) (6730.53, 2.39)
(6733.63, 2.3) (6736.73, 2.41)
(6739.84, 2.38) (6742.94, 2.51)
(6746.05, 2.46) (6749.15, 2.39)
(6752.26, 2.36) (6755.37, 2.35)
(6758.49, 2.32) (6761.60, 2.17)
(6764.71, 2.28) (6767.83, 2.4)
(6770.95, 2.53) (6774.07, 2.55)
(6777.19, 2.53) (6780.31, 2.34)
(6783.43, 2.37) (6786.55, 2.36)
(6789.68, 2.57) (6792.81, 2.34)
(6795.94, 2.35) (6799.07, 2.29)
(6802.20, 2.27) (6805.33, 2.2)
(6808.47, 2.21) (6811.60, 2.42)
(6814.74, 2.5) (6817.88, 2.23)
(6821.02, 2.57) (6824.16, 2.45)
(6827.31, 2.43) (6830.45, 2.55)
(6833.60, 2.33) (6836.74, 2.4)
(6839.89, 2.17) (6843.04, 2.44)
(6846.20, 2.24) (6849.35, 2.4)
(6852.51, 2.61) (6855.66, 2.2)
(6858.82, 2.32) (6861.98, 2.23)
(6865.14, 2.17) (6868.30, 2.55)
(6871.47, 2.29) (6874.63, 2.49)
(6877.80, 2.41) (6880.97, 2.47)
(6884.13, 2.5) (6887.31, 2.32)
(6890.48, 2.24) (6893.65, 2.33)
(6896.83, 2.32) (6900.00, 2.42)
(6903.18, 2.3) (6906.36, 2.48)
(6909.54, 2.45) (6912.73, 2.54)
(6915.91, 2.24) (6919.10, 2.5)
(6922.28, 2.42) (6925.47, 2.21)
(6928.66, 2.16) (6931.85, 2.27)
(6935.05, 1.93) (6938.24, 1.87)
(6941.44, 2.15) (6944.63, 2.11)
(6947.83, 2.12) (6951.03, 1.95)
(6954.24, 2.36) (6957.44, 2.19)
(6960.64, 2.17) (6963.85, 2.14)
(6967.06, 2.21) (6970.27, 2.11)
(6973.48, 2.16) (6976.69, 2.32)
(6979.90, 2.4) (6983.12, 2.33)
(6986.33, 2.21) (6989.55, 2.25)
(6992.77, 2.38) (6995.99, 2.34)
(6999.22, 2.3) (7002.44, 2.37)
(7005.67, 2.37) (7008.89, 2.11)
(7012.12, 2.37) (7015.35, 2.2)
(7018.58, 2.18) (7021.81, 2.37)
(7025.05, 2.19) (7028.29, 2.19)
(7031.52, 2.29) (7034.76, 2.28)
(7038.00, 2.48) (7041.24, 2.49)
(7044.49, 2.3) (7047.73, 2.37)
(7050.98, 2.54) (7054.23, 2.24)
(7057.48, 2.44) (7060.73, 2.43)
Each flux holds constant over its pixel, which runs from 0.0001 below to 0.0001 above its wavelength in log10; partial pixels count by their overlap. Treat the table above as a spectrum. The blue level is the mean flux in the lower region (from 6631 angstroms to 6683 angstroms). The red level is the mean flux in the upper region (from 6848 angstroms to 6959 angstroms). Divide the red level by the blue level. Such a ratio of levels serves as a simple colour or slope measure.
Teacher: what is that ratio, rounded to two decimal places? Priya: 1.03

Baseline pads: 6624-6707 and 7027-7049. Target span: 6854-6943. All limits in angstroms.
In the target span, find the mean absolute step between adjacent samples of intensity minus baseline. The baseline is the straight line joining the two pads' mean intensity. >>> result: 0.14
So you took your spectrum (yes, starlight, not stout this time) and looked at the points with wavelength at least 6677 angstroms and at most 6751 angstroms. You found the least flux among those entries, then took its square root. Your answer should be 1.40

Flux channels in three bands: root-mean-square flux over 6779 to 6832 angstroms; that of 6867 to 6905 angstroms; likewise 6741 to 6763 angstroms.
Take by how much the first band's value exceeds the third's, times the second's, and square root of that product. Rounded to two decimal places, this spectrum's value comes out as 0.19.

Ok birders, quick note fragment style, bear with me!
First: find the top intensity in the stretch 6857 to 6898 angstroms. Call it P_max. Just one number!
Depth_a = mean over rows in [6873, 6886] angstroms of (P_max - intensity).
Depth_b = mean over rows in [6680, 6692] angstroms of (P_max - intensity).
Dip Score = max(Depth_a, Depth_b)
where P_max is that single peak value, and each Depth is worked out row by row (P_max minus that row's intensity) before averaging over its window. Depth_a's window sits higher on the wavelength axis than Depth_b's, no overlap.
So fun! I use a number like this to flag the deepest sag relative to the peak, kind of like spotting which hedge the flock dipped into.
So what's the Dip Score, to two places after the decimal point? 0.32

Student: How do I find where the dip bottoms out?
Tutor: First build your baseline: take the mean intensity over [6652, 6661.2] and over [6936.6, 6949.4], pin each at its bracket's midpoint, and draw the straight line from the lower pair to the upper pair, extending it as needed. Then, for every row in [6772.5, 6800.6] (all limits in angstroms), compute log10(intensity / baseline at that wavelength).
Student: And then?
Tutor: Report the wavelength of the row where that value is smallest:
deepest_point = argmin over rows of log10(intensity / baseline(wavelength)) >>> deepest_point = 6799.07 angstroms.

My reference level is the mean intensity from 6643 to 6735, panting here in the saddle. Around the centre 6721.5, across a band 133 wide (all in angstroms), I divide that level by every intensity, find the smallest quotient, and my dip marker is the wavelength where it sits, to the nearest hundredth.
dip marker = 6774.07 angstroms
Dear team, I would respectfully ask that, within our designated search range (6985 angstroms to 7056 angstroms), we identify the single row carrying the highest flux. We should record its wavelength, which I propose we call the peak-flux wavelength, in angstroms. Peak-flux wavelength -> 7050.98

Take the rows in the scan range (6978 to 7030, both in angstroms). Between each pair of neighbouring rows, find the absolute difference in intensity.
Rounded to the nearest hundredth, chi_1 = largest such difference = 0.26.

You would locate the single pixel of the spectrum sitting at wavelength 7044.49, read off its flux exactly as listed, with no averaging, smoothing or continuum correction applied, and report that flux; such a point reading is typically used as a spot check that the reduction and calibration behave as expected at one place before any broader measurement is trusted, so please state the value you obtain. 2.3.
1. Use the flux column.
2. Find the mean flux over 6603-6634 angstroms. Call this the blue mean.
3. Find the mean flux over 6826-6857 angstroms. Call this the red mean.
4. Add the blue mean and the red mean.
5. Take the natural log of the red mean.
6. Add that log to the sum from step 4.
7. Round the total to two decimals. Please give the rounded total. 5.51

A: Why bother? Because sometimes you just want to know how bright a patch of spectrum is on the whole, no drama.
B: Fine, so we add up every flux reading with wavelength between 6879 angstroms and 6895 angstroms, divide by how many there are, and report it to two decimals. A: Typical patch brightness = 2.37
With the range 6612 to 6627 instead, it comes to 2.24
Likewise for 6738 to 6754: 2.42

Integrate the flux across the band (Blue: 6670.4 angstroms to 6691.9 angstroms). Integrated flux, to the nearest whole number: 47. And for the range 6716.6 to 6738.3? 49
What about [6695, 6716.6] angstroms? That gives 46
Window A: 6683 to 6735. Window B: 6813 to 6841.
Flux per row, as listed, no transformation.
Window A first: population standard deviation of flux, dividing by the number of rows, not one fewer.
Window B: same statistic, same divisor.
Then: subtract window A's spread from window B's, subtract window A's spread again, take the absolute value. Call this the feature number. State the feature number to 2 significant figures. 0.13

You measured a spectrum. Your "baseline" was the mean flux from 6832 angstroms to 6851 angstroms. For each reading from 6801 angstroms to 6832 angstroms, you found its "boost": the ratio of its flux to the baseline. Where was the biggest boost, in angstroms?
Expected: 6821.02 angstroms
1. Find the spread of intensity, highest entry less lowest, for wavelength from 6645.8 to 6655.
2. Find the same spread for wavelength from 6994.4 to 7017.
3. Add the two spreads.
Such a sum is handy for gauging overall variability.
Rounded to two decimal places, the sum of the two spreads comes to 0.37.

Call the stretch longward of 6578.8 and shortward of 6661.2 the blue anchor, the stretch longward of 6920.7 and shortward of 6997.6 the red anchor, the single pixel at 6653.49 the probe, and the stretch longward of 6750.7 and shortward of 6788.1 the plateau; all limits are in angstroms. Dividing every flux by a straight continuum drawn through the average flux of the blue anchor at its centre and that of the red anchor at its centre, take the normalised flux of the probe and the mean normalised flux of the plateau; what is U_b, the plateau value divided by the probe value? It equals 1.02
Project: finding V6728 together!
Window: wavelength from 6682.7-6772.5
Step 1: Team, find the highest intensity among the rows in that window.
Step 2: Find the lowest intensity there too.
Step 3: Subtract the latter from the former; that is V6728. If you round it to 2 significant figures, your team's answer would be 0.57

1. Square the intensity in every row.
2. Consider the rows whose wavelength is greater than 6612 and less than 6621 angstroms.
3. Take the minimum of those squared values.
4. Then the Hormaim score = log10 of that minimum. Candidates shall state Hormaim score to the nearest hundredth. 0.66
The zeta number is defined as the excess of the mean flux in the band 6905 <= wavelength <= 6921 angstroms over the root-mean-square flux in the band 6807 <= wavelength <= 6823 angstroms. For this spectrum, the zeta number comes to 0.05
